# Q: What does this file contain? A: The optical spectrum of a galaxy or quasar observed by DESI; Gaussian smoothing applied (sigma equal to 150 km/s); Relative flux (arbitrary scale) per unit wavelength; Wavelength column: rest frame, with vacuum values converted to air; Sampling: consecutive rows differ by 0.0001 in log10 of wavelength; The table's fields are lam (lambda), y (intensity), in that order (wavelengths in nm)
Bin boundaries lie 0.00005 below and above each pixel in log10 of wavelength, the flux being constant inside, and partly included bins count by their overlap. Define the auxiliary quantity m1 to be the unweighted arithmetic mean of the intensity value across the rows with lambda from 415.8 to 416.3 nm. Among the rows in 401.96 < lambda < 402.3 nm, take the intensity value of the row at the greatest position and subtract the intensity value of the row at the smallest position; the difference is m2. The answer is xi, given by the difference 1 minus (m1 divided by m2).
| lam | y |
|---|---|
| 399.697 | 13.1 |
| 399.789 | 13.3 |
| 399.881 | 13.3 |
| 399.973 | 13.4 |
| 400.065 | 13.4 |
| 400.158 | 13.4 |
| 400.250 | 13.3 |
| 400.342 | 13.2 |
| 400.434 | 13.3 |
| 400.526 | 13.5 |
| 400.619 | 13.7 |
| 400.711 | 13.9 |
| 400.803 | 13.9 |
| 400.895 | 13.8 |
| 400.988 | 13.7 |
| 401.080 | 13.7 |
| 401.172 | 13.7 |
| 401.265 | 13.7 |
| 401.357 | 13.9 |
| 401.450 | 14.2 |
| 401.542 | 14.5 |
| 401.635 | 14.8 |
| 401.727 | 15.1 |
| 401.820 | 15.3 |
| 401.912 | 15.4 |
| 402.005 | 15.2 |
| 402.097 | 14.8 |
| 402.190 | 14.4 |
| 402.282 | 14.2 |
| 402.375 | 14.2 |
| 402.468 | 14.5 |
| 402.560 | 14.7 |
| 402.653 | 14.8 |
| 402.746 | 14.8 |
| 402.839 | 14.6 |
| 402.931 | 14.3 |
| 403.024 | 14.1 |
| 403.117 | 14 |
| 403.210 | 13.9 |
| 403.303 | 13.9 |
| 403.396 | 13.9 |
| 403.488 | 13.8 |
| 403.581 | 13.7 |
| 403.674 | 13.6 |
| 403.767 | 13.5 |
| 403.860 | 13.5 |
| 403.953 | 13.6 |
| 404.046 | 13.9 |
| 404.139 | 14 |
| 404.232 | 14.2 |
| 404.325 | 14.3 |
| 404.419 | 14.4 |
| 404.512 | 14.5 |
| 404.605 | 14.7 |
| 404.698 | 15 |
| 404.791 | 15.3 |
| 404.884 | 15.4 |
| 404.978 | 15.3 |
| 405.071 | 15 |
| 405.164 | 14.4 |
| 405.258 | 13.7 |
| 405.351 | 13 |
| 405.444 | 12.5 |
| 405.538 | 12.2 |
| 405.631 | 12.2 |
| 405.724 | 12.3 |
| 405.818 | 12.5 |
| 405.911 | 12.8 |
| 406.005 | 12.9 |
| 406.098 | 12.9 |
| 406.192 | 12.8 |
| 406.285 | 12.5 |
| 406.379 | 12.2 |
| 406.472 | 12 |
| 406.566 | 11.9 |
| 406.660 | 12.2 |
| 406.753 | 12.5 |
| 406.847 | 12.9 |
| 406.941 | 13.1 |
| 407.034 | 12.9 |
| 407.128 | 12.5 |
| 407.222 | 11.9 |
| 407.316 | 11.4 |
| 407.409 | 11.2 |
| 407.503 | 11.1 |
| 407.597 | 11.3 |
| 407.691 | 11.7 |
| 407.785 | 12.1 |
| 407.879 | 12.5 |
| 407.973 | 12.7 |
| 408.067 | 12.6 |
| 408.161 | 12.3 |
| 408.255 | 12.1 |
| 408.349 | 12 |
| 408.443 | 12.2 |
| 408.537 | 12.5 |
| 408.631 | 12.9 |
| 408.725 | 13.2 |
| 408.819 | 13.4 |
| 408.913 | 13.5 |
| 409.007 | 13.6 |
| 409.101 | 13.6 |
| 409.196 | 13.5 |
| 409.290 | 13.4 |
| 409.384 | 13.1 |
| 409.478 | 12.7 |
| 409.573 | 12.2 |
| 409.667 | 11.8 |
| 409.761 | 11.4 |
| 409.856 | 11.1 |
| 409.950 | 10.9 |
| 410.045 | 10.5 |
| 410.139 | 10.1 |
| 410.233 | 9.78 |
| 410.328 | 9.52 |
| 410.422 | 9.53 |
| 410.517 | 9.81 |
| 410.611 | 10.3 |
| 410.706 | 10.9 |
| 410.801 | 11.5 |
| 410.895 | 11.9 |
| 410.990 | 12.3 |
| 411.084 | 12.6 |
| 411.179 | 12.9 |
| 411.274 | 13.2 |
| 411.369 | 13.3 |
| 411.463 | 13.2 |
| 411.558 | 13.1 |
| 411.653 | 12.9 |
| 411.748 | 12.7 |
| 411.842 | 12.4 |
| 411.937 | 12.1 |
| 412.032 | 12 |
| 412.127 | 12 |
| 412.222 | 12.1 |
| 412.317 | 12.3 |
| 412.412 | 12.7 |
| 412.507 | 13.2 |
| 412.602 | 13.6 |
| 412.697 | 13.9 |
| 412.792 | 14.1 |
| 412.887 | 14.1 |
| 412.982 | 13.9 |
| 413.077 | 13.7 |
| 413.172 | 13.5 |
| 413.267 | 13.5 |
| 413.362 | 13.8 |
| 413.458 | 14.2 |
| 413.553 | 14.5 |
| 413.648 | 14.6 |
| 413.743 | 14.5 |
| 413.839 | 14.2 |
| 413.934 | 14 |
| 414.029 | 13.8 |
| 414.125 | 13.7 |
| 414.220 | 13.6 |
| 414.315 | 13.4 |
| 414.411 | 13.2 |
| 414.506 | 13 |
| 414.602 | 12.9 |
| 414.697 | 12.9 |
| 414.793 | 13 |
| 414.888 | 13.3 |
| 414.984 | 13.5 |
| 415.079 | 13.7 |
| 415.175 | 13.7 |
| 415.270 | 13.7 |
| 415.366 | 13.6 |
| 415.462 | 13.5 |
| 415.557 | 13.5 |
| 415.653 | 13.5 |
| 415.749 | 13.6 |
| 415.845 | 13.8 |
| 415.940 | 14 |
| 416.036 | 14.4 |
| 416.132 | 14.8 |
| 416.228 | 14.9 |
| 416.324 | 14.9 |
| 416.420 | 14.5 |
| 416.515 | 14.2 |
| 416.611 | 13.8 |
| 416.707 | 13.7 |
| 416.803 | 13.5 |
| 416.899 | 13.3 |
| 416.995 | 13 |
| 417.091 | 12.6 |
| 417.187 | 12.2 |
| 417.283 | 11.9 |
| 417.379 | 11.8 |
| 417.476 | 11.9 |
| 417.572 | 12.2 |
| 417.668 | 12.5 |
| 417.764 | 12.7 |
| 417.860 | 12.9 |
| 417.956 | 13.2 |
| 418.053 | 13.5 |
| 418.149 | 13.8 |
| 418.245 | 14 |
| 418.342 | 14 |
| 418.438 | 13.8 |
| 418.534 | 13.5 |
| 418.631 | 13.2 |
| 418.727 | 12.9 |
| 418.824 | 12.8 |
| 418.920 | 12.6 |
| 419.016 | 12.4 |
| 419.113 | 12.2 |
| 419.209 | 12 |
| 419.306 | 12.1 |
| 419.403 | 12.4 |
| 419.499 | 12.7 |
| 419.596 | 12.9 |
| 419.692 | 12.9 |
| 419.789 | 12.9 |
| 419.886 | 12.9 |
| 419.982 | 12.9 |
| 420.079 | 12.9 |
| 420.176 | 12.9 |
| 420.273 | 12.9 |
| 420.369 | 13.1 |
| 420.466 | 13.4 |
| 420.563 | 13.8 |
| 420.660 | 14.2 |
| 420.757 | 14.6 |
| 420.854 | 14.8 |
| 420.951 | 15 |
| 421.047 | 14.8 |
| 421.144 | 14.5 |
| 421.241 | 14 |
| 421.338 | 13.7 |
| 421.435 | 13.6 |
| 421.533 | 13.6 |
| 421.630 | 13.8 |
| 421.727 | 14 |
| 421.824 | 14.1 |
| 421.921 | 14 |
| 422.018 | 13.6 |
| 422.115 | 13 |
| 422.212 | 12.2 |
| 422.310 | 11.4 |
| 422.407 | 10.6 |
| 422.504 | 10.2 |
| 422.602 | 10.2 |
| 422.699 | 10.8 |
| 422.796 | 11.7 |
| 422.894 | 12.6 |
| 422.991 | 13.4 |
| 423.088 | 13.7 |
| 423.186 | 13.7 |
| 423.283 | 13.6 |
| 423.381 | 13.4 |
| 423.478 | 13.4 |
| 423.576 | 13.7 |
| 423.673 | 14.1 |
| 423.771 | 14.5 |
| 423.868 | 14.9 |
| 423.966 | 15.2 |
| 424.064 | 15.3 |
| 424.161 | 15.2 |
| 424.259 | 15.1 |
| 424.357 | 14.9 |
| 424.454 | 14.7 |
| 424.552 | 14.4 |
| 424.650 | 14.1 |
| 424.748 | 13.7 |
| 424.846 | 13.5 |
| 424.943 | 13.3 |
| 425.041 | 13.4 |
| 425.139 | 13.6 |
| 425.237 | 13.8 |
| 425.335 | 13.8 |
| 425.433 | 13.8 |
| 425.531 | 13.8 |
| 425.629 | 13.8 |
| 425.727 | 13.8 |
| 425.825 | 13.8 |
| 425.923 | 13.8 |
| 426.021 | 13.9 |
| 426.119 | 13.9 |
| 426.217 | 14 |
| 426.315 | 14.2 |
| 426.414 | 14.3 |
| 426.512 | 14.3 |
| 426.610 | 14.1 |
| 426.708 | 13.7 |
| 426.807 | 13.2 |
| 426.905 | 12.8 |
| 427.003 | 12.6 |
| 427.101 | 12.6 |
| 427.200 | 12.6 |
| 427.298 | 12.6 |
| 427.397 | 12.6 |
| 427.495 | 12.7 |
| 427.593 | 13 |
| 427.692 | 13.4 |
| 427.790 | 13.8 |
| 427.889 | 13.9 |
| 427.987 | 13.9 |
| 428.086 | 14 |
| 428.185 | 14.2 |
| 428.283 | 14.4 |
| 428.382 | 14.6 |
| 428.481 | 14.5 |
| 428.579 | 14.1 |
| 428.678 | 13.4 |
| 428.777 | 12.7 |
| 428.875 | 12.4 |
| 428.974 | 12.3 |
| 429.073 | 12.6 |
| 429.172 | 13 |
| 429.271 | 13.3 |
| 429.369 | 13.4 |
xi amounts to 15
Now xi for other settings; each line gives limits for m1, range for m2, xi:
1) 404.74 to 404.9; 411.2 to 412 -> 15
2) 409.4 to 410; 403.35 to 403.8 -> 30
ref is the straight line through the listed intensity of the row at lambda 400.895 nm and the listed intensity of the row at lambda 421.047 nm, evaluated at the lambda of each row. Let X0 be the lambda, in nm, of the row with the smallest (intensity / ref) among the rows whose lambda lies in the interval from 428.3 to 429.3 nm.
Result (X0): 428.974 nm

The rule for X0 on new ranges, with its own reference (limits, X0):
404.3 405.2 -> 404.325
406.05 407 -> 406.566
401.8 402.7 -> 402.375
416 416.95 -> 416.899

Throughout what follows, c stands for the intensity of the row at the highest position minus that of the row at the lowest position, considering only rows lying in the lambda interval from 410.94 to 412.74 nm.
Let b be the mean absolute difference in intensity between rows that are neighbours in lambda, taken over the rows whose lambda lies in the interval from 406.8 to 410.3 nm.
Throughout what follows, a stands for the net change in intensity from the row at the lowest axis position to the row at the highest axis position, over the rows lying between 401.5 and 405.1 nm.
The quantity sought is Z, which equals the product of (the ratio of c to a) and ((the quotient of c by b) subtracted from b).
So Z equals -18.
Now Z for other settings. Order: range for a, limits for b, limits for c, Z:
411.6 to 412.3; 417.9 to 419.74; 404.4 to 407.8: 33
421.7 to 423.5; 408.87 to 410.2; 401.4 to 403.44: 1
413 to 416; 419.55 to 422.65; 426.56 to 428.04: -1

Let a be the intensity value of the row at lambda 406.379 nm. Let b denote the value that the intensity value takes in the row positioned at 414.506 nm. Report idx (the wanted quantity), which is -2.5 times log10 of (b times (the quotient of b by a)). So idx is -2.85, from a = 12.2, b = 13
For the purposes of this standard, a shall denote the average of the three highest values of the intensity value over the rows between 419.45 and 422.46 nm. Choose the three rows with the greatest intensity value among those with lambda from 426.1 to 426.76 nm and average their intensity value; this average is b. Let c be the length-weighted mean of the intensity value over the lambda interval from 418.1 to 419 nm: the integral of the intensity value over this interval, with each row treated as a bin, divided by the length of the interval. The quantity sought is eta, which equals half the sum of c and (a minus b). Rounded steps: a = 14.9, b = 14.3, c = 13.4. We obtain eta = 7.0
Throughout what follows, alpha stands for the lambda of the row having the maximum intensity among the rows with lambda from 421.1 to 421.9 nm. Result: 421.144 nm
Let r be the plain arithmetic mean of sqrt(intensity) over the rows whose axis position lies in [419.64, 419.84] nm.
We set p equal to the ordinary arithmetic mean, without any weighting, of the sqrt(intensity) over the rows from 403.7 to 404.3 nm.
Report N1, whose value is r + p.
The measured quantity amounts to 7.30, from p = 3.71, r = 3.59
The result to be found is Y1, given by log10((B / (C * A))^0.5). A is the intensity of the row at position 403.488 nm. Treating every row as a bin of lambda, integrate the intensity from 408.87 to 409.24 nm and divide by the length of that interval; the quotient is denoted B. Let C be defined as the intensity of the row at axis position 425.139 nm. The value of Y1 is -0.571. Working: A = 13.8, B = 13.5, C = 13.6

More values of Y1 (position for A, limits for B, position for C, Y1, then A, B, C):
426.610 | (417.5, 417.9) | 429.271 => -0.587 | 14.1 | 12.5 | 13.3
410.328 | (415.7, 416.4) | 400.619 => -0.479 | 9.52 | 14.3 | 13.7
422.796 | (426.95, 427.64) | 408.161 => -0.527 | 11.7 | 12.7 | 12.3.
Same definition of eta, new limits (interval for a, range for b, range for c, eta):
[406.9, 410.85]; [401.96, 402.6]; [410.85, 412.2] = 5.6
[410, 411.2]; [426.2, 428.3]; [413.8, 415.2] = 5.9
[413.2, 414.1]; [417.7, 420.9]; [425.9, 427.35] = 6.7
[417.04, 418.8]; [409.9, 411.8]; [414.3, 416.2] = 7.1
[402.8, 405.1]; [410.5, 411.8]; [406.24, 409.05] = 7.2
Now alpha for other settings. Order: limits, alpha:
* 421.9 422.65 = 421.921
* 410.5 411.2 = 411.179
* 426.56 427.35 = 426.610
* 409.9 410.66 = 409.950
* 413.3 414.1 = 413.648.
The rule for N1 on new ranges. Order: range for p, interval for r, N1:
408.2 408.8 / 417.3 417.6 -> 6.99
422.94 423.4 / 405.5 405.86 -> 7.19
